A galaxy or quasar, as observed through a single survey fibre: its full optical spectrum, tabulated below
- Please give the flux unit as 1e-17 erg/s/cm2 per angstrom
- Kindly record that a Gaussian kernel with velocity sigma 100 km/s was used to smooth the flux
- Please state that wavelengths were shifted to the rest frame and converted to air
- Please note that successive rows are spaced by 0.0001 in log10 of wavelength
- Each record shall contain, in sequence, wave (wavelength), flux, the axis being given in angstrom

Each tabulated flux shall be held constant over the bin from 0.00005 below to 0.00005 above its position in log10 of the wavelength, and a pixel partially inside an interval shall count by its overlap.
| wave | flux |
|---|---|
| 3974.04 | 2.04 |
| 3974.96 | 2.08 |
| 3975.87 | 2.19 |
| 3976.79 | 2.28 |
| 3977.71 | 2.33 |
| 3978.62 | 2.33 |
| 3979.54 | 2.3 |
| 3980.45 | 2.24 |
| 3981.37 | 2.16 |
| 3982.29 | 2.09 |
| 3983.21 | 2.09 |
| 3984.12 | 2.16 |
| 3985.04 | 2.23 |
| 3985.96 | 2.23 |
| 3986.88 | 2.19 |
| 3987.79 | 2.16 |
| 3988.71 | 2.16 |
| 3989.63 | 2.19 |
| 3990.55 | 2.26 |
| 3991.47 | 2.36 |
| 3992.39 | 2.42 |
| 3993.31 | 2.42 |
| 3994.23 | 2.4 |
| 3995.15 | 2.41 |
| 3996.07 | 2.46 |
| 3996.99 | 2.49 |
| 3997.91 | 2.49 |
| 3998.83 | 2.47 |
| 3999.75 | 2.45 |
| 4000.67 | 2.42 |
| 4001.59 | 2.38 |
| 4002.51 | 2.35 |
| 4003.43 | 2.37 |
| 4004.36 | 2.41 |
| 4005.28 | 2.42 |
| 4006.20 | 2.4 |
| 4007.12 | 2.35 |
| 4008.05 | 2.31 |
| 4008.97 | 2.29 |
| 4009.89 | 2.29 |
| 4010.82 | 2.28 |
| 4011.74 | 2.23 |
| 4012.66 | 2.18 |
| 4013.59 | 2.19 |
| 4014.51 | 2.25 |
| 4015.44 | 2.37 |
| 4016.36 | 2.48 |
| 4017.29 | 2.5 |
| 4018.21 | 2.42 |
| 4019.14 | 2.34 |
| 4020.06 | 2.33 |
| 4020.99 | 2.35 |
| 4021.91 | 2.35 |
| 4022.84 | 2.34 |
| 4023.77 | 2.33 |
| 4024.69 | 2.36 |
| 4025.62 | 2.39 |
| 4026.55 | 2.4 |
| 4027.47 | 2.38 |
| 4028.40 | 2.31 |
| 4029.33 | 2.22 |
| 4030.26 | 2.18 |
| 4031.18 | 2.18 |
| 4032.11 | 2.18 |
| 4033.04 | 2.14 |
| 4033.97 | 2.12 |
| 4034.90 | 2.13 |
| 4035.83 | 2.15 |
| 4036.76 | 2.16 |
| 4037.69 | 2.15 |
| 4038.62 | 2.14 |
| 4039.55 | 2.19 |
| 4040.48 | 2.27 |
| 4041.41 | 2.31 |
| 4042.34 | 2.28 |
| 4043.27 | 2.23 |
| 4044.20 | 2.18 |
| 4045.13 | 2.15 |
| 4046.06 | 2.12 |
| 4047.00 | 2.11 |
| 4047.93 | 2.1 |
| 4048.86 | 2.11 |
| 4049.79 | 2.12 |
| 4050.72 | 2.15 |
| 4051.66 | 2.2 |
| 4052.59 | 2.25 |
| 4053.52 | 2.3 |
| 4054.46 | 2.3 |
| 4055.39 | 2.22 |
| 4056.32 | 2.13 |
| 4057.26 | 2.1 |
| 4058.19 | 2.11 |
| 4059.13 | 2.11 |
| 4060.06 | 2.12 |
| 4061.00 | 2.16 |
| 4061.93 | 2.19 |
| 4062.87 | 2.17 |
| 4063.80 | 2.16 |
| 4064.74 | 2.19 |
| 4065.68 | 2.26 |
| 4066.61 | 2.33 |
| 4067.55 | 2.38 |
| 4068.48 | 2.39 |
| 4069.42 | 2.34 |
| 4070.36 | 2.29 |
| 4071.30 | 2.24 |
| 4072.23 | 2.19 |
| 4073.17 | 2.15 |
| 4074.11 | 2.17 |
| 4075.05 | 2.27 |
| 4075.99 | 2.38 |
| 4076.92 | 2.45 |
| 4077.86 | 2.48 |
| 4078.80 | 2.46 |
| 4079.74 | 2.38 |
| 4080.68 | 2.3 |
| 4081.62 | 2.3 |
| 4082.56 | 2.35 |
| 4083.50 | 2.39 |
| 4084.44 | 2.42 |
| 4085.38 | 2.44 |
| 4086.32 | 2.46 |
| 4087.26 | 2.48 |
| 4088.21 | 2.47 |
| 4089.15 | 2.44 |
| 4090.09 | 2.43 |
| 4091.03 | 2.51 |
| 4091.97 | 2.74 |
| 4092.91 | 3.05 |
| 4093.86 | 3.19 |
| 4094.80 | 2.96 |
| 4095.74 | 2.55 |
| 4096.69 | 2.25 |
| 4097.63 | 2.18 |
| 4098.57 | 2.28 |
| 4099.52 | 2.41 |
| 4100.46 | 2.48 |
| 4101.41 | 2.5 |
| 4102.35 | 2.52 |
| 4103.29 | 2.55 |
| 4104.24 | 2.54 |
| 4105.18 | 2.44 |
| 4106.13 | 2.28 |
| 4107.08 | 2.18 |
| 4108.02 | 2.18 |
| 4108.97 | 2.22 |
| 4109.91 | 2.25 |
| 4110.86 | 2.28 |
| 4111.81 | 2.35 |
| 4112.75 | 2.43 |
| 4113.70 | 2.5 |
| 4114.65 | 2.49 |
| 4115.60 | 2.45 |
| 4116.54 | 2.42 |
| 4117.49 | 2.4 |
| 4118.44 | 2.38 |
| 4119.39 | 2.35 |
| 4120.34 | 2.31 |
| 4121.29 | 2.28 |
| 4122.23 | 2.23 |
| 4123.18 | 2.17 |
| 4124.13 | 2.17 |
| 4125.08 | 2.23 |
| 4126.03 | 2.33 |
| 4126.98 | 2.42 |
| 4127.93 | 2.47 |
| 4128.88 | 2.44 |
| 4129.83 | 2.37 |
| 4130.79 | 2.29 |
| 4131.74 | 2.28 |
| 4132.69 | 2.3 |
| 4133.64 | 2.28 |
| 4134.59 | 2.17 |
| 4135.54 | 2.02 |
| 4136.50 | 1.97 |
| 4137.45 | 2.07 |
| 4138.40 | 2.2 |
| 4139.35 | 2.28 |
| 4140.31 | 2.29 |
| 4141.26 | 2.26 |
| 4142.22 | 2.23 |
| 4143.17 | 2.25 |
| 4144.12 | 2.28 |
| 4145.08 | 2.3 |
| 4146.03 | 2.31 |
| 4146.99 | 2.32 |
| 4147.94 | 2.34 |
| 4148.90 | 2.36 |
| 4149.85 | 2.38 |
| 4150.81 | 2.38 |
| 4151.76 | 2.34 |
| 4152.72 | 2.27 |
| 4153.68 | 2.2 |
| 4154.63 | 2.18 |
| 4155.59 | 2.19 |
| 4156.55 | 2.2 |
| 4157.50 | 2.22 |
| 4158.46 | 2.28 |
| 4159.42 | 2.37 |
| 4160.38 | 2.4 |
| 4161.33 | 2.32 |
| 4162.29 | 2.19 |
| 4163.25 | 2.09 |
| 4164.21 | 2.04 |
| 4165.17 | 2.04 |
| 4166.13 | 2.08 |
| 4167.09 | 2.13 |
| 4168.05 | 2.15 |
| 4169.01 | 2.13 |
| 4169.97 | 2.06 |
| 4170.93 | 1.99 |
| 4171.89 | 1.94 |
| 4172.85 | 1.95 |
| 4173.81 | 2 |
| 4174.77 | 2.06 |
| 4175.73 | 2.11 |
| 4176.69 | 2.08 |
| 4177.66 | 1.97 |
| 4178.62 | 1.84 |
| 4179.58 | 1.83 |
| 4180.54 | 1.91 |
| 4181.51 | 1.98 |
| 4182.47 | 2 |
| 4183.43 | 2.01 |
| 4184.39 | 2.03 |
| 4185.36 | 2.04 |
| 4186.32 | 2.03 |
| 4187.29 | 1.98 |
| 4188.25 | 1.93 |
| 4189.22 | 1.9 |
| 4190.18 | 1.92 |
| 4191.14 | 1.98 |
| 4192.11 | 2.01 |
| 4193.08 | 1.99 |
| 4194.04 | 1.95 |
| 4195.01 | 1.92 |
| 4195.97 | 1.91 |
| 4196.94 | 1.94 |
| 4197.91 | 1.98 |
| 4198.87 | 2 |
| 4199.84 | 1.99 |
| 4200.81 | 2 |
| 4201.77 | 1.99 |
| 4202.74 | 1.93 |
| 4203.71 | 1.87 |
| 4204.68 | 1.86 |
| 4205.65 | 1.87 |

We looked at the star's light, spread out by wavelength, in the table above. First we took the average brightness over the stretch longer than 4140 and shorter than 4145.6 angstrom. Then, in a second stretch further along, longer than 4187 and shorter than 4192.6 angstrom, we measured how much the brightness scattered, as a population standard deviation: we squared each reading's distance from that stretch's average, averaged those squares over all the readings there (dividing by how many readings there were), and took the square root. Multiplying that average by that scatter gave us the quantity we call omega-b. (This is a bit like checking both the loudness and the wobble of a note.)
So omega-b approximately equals 0.089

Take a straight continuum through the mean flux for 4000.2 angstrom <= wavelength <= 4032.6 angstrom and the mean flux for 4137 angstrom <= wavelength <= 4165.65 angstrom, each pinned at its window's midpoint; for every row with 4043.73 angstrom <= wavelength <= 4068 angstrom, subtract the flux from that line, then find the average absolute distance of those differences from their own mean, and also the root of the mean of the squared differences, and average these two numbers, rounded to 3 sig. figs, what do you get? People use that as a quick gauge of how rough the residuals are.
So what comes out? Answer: 0.106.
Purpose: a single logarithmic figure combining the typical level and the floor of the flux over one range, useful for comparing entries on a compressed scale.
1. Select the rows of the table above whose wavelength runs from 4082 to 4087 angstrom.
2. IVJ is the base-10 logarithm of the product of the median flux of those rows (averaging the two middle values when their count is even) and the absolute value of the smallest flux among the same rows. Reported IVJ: 0.755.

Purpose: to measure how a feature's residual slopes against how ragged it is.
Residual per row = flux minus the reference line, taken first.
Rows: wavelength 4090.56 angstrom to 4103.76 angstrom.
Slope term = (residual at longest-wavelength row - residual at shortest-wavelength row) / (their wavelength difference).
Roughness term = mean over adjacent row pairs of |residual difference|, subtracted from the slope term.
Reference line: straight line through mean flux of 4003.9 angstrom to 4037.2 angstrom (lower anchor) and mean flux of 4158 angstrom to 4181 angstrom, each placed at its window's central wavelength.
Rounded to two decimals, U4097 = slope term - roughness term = -0.15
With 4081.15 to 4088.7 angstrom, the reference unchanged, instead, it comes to 0.00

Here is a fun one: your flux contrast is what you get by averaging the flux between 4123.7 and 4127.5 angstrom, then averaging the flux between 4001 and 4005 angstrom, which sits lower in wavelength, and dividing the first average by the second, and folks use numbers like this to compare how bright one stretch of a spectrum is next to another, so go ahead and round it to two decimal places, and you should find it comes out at 0.96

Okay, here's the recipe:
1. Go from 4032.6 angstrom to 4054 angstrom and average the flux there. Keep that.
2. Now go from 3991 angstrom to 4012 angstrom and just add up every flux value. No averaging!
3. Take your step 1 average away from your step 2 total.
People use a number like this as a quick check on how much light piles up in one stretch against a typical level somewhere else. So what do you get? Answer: 52.7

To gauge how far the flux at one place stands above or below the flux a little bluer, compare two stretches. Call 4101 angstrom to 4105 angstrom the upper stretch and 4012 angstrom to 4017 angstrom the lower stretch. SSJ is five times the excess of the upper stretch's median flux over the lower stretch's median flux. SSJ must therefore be 1.4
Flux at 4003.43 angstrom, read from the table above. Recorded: 2.37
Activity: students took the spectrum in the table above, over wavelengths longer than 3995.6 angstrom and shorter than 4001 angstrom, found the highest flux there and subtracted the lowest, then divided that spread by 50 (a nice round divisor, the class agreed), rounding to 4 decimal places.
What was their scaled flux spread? 0.0014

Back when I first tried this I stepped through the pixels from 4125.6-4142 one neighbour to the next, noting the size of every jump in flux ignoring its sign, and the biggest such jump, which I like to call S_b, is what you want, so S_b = 0.15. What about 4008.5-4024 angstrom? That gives 0.12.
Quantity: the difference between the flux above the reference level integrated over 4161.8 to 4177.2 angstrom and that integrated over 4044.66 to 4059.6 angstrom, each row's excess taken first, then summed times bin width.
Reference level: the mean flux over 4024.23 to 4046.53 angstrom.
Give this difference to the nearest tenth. -1.5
